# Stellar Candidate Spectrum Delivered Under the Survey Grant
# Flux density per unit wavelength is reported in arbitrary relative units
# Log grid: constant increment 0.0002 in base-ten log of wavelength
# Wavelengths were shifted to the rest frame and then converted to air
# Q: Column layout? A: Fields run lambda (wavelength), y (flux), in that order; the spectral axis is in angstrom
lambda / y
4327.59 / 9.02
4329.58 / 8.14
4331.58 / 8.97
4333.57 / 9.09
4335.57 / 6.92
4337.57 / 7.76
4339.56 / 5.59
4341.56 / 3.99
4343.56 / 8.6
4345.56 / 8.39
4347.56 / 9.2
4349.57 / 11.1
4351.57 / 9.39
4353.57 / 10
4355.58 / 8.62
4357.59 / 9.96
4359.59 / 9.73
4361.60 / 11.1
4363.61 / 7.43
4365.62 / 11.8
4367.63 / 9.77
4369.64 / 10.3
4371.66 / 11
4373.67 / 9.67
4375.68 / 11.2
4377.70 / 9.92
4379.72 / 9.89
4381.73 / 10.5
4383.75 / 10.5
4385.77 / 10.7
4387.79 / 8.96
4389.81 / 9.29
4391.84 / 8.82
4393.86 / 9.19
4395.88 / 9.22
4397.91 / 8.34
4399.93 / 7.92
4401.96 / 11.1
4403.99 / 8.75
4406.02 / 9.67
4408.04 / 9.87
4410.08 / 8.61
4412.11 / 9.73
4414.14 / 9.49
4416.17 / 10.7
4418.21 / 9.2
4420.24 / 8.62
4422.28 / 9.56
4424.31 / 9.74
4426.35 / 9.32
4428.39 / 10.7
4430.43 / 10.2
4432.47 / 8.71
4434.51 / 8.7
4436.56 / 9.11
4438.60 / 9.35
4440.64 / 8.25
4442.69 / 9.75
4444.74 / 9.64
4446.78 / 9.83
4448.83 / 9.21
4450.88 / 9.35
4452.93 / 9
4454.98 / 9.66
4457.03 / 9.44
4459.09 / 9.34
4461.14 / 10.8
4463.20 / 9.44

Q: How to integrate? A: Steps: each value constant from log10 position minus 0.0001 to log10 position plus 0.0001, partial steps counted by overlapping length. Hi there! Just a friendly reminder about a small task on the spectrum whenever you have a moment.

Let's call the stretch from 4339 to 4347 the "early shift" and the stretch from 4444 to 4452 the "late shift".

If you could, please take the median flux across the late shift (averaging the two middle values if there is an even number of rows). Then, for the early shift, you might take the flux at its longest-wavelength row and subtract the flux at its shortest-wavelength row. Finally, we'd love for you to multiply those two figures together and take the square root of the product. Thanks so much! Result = 5.2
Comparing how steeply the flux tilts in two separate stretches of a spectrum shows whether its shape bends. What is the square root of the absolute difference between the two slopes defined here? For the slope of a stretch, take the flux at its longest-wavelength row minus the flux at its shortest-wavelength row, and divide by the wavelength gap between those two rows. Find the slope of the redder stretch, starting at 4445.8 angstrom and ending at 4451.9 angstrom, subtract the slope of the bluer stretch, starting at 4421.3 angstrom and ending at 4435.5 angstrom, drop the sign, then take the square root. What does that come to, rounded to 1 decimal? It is 0.2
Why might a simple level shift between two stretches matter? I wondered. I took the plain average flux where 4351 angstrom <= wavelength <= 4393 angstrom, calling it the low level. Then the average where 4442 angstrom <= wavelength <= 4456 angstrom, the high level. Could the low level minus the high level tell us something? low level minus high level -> 0.4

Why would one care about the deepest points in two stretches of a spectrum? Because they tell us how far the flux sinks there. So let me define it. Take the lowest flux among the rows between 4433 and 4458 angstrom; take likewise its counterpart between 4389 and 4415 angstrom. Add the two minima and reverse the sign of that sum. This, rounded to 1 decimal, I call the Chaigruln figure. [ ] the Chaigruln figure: -16.2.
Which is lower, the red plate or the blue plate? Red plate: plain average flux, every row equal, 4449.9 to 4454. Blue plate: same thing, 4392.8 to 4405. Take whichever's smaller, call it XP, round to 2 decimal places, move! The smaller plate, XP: 9.09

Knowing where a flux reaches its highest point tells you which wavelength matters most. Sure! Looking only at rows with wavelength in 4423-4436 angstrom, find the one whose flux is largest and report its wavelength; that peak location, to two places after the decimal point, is 4428.39 angstrom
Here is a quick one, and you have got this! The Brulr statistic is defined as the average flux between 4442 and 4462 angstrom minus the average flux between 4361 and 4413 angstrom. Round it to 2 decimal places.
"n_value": -0.14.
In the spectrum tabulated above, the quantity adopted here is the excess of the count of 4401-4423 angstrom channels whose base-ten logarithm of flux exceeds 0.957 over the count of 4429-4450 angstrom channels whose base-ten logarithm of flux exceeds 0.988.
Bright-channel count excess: 5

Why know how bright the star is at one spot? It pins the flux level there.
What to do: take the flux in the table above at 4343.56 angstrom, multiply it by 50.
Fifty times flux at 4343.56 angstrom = 430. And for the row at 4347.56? 460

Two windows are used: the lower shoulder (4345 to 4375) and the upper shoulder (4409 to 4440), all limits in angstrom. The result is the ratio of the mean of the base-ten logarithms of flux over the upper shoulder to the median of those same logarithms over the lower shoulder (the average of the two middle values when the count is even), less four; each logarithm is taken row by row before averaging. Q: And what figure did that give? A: -3.02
